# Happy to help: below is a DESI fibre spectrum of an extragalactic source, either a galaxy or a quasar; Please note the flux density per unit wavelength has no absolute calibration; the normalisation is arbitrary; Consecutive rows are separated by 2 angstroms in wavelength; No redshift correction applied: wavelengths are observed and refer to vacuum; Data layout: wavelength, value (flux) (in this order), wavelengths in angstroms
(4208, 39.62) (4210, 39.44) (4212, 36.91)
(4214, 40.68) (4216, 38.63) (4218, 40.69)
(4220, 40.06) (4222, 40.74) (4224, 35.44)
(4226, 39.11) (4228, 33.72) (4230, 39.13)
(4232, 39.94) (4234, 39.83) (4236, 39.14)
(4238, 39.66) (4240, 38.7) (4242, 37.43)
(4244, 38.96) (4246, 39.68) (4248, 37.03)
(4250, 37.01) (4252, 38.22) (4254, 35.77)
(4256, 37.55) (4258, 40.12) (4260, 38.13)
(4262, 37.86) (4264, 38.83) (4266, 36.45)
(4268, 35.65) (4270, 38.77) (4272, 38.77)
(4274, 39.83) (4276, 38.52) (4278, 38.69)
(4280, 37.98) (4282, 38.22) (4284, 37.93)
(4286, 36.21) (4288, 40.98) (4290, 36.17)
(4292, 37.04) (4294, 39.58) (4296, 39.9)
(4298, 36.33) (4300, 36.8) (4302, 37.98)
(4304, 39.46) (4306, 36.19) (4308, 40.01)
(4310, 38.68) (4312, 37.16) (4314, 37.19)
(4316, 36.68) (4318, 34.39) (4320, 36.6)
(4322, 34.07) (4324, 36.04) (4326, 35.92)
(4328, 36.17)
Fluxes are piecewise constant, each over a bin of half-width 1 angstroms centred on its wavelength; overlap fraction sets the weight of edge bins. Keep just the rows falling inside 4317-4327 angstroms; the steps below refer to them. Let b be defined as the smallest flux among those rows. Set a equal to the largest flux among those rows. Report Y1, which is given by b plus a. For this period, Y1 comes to 70.7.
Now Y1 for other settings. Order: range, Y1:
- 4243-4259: 75.9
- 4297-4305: 75.8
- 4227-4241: 73.7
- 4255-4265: 77.7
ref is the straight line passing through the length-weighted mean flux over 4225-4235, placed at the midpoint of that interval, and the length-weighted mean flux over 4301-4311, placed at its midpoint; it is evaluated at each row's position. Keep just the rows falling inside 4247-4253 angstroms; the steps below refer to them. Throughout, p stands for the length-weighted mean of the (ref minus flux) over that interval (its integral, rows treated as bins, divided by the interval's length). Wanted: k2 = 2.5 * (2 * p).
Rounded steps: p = 0.96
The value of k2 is 4.8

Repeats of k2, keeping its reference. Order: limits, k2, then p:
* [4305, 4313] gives 2.3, 0.46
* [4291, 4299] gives 1.2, 0.23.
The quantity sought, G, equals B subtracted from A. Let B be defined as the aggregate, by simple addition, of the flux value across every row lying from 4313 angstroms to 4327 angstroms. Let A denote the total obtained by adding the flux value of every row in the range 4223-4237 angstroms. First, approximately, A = 266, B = 250.9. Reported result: 15.4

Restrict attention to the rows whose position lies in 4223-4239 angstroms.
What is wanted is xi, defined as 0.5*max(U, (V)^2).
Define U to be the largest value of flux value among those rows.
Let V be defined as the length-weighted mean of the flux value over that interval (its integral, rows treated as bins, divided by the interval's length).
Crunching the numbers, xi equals 731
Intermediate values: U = 39.94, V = 38.2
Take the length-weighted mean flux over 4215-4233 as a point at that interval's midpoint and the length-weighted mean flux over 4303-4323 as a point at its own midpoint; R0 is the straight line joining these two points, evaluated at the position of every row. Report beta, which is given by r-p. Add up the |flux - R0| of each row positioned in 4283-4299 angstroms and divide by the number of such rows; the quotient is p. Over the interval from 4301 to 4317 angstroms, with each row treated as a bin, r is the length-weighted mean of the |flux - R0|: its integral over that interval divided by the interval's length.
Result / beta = -0.4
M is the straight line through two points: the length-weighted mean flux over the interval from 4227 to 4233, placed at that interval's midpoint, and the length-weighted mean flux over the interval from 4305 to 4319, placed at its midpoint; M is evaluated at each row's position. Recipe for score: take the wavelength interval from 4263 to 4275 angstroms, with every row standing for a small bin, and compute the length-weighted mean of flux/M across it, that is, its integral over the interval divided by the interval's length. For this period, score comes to 1.02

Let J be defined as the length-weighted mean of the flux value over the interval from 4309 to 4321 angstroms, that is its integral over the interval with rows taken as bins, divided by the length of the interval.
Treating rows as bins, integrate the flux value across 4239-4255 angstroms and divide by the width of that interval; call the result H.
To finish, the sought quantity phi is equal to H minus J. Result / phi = 1.07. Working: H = 37.85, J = 36.8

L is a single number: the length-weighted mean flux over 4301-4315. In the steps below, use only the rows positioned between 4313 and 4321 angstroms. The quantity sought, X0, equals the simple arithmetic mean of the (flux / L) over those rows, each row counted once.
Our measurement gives 0.95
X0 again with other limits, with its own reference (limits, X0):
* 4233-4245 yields 1.02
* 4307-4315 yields 1.00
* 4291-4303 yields 1.00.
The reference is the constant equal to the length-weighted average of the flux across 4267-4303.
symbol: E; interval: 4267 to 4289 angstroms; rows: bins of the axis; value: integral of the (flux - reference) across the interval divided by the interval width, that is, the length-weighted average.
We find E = 0.25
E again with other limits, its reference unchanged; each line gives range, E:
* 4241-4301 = -0.06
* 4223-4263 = 0.05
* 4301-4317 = -0.16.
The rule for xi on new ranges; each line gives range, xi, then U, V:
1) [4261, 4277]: 725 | 39.83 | 38.1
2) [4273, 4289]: 743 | 40.98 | 38.5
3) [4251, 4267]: 717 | 40.12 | 37.9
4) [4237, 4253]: 735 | 39.68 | 38.3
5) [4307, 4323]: 679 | 40.01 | 36.8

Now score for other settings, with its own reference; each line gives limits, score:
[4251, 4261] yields 1.01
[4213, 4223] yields 1.07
